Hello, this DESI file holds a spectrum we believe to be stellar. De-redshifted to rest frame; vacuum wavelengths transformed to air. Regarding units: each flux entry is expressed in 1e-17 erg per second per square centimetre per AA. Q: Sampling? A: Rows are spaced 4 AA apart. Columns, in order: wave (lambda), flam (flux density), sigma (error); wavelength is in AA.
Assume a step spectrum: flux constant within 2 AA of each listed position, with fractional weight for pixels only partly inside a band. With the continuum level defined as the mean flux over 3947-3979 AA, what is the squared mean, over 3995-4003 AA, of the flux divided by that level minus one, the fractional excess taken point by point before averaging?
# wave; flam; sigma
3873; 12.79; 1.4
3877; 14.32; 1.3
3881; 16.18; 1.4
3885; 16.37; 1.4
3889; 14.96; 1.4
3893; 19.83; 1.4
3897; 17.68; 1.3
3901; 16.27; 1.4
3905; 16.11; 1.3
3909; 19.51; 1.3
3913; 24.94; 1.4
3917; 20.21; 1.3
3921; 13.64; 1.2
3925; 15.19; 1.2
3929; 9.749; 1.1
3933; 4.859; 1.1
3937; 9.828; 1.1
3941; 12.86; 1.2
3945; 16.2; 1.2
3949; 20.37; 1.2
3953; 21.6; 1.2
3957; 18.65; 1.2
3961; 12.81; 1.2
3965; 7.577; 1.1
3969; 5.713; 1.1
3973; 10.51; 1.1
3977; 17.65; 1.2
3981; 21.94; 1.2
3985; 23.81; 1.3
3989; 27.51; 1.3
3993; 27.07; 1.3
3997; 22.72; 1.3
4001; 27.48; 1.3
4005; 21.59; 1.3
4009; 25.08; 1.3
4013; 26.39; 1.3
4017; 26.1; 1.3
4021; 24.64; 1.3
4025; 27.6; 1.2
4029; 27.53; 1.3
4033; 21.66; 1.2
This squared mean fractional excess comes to 0.56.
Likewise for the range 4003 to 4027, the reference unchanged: 0.57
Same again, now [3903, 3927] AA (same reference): 0.07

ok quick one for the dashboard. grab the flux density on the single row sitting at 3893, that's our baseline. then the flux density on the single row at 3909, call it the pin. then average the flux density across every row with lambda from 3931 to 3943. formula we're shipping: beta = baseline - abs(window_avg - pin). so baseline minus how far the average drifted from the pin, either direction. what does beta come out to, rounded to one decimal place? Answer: 9.5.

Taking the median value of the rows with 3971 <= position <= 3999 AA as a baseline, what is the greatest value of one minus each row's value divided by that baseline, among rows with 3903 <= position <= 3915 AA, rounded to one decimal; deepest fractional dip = 0.3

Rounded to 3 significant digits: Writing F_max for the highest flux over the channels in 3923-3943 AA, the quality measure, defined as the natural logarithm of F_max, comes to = 2.72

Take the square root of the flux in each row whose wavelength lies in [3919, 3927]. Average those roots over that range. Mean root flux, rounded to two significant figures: 3.8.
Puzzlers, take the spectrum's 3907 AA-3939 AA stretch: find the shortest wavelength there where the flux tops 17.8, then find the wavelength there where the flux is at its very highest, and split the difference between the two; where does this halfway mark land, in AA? 3911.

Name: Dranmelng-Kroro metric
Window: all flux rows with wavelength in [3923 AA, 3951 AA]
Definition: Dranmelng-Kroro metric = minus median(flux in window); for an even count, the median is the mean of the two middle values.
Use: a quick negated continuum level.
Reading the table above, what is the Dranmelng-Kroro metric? -13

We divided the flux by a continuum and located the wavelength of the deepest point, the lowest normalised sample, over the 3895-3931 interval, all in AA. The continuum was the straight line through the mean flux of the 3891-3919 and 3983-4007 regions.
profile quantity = 3929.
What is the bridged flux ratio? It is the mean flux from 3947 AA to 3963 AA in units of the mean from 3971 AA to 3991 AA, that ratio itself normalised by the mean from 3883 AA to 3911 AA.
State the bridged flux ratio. 0.052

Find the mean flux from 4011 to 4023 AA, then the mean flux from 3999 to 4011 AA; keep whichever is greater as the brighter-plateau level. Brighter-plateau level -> 25.7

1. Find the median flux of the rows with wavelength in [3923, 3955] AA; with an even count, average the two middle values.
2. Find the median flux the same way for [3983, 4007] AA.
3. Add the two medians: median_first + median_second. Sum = 39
